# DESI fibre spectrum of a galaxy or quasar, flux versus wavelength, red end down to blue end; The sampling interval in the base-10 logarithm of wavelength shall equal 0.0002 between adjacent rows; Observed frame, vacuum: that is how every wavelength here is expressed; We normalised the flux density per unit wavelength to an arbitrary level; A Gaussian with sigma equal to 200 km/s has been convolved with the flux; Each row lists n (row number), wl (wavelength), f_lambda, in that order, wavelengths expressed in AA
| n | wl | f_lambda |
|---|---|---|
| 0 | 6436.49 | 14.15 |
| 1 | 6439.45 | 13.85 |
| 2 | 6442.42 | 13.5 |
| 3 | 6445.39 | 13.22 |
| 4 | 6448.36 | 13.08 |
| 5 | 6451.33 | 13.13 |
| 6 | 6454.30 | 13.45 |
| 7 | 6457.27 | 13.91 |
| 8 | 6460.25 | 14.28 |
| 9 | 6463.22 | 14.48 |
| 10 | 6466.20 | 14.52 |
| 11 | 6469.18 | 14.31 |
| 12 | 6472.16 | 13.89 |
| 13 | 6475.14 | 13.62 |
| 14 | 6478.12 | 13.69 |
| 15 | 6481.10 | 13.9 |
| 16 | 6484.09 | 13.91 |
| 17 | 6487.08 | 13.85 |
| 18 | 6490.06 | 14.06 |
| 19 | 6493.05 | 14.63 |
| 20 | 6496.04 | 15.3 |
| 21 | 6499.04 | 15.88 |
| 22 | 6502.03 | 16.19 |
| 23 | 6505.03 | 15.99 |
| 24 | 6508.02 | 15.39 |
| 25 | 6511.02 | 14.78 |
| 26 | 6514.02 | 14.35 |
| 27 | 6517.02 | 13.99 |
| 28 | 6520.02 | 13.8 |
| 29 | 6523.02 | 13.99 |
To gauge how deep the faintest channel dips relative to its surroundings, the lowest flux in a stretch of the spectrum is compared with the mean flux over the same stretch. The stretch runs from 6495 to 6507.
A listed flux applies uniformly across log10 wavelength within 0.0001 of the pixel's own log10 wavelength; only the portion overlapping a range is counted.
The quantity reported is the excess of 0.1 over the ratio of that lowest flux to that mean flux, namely -0.866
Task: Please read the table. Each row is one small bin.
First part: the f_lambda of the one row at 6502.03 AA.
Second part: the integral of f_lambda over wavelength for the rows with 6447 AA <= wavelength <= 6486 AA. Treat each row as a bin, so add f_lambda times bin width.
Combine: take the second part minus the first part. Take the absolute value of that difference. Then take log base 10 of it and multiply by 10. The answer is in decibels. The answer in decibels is 27.2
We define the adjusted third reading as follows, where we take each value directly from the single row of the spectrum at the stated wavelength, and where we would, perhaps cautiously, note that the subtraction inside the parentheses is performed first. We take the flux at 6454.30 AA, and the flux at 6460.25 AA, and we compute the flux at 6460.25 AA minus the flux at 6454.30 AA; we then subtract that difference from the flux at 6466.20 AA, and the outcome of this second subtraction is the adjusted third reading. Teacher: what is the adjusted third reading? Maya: 13.7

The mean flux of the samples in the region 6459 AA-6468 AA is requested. 14.4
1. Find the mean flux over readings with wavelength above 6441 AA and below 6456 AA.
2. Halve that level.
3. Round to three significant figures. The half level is 6.64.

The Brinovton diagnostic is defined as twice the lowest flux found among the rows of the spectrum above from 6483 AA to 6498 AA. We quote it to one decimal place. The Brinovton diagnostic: 27.7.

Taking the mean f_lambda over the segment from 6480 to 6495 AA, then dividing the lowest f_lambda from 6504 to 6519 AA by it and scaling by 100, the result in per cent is 99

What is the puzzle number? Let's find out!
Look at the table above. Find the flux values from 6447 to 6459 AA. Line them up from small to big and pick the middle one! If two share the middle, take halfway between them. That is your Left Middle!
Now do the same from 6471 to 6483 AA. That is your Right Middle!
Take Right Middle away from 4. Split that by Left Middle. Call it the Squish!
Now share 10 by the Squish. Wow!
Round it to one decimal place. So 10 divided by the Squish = -13.6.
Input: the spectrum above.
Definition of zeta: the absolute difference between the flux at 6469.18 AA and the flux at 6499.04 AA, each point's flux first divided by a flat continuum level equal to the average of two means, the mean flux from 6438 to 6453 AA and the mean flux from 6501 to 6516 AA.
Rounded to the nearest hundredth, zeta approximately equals 0.11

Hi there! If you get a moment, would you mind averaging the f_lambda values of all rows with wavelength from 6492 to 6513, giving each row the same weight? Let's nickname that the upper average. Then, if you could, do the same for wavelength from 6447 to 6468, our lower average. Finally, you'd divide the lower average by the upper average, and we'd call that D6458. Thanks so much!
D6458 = 0.90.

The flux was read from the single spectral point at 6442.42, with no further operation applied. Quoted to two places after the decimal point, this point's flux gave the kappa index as 13.50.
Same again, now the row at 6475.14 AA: 13.62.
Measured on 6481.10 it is 13.90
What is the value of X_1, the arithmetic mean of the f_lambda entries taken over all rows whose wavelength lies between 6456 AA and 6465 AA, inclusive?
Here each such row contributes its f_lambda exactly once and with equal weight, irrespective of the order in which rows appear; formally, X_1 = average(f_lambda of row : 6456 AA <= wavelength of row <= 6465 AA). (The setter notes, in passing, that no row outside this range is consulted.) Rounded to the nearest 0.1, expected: 14.2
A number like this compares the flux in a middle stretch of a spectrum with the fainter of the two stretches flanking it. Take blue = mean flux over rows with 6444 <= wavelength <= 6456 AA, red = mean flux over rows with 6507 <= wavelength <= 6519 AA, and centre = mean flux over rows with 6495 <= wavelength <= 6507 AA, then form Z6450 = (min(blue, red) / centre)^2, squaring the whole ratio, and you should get 0.70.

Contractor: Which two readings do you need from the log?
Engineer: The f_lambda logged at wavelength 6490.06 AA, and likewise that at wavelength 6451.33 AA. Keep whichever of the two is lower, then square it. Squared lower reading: 172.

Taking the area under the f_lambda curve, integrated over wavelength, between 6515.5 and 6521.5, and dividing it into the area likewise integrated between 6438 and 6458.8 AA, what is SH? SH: 3.4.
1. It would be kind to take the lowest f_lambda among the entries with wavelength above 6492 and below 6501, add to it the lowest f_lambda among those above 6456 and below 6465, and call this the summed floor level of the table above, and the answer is 28.5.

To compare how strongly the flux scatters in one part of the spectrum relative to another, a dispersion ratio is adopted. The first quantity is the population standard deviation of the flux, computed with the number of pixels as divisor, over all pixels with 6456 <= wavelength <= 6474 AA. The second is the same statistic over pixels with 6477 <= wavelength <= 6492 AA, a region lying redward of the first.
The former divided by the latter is 2.1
